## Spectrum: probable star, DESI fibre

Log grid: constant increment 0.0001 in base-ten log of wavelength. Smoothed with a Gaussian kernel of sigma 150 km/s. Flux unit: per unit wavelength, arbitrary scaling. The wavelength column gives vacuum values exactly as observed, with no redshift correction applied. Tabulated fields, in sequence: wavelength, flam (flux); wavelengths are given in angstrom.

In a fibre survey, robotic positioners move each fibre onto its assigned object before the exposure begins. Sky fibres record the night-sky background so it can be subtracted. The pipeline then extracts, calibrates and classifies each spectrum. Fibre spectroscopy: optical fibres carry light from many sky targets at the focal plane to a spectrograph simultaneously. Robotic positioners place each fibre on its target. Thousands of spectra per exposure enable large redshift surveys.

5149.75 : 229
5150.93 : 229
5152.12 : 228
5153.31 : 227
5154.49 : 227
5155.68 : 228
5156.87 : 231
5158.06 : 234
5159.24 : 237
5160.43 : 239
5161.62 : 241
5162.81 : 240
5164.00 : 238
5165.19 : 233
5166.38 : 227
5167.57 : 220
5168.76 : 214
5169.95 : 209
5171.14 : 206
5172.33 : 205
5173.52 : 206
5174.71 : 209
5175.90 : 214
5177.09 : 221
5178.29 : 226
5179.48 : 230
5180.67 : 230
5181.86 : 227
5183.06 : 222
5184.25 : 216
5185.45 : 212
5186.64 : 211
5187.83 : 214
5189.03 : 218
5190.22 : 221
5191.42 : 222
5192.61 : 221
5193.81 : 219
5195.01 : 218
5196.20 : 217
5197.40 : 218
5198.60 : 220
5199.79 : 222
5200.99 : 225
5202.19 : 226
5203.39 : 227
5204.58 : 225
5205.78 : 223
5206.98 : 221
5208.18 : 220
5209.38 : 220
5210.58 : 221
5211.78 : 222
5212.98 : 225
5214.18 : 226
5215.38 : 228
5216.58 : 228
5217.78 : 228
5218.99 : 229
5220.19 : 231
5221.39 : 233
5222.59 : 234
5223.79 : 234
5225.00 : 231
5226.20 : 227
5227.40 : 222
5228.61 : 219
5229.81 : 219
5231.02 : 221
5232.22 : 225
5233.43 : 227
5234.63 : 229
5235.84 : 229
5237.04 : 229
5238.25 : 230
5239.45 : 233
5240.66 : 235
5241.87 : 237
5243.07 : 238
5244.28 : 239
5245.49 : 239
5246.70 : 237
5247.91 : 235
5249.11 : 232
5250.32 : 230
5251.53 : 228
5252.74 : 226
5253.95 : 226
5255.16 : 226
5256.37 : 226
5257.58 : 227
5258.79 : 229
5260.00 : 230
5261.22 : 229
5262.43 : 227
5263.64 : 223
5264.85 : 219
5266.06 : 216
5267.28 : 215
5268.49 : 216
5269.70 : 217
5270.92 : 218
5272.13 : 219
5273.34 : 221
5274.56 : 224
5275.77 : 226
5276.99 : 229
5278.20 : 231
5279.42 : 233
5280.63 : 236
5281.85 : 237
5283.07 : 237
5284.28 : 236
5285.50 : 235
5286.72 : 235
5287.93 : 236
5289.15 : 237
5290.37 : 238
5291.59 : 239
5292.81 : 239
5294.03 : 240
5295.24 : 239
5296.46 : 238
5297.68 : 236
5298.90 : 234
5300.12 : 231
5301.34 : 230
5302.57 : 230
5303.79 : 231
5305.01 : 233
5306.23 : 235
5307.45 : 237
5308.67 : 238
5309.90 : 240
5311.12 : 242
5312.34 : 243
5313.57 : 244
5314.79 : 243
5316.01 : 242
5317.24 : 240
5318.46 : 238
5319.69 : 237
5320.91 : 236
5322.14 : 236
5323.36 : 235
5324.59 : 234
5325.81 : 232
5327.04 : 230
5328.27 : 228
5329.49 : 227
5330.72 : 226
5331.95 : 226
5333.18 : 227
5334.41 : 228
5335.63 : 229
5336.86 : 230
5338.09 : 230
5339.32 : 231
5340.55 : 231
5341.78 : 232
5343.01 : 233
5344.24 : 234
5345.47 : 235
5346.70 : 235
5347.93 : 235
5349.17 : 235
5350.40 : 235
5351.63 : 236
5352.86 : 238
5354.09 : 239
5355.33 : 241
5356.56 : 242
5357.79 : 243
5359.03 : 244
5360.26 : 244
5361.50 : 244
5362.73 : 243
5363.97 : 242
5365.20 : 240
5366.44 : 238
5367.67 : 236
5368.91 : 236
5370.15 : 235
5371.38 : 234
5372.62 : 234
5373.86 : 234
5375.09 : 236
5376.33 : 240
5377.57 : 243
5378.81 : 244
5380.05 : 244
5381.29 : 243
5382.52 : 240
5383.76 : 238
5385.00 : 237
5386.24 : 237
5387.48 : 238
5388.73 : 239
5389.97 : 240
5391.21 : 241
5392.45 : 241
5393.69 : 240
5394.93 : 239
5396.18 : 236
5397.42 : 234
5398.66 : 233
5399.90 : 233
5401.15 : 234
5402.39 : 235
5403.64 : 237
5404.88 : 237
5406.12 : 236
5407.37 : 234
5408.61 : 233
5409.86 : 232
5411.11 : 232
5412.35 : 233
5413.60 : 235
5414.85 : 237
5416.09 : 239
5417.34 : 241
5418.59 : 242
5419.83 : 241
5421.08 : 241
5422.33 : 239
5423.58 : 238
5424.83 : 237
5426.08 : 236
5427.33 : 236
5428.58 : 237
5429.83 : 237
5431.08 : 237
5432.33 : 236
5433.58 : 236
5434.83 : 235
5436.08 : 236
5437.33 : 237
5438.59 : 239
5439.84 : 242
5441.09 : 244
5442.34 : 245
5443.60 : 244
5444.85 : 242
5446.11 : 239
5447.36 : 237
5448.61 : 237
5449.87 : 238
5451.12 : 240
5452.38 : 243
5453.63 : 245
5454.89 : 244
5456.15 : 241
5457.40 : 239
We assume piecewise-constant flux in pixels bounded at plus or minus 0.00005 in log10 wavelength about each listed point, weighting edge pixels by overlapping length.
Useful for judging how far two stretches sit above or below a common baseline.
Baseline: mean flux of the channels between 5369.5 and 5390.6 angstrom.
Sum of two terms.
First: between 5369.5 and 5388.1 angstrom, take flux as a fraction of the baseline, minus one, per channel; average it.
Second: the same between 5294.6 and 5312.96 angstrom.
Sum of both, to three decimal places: -0.012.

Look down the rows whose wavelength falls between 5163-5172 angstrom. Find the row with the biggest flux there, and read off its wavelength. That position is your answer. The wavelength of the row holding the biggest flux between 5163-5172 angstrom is 5164.00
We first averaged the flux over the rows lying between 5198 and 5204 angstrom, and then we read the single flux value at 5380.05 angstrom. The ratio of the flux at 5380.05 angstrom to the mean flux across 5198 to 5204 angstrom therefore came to 1.09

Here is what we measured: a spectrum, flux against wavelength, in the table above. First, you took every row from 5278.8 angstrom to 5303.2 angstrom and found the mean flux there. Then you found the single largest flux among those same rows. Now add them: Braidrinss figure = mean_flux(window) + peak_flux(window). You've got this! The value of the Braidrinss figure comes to 476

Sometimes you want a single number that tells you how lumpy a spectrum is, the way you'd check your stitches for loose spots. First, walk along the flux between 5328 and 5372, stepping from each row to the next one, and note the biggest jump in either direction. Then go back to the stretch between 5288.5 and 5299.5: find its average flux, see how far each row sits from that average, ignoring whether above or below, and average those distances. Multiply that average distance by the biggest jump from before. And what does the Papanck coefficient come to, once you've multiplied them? 3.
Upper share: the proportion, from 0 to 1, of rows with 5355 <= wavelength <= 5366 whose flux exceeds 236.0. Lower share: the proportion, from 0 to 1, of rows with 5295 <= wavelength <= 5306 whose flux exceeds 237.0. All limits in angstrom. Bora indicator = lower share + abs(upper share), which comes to 1.22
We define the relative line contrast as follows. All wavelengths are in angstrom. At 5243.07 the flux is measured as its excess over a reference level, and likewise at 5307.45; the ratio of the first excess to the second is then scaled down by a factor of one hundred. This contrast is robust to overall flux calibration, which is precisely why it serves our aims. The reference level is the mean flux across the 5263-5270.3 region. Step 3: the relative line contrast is 0.0105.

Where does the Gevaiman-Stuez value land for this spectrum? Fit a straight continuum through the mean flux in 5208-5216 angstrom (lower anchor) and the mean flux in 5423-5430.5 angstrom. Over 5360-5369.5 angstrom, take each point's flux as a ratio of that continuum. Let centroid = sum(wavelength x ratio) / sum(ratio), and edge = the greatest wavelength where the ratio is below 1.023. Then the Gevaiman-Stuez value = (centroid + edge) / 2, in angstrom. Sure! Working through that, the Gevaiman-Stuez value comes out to 5366.7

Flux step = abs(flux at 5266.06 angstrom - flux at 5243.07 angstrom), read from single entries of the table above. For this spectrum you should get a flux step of 22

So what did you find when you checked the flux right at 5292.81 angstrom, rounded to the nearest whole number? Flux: 239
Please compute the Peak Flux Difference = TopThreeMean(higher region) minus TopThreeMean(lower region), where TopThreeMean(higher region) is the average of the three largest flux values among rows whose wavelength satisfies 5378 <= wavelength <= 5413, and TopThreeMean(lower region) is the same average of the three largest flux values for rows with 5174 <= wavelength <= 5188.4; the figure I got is 14.7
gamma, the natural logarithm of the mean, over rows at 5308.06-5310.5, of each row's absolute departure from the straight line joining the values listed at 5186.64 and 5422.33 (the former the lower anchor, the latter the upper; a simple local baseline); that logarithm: 2.6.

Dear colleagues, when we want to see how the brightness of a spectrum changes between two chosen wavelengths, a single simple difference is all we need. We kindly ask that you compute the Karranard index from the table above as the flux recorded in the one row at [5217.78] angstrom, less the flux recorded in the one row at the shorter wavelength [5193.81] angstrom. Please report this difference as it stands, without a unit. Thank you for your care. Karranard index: 9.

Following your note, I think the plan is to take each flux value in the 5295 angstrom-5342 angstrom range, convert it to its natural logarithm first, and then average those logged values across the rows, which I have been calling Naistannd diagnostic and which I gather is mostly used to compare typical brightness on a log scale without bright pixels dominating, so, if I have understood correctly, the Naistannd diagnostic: 5.455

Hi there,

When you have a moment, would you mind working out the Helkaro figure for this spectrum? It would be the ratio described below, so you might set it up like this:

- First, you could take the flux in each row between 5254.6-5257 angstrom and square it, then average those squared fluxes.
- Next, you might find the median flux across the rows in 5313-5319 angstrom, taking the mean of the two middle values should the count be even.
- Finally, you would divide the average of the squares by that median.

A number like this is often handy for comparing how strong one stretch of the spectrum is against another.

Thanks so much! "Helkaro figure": 211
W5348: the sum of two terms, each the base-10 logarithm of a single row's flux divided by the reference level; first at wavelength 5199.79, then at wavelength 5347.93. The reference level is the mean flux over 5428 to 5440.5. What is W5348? -0.033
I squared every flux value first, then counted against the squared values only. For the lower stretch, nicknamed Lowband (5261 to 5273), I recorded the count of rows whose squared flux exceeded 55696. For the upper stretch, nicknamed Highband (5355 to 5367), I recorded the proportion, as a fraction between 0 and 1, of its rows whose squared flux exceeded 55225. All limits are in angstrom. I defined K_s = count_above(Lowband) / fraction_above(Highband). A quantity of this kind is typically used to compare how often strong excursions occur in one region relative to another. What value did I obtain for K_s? 0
